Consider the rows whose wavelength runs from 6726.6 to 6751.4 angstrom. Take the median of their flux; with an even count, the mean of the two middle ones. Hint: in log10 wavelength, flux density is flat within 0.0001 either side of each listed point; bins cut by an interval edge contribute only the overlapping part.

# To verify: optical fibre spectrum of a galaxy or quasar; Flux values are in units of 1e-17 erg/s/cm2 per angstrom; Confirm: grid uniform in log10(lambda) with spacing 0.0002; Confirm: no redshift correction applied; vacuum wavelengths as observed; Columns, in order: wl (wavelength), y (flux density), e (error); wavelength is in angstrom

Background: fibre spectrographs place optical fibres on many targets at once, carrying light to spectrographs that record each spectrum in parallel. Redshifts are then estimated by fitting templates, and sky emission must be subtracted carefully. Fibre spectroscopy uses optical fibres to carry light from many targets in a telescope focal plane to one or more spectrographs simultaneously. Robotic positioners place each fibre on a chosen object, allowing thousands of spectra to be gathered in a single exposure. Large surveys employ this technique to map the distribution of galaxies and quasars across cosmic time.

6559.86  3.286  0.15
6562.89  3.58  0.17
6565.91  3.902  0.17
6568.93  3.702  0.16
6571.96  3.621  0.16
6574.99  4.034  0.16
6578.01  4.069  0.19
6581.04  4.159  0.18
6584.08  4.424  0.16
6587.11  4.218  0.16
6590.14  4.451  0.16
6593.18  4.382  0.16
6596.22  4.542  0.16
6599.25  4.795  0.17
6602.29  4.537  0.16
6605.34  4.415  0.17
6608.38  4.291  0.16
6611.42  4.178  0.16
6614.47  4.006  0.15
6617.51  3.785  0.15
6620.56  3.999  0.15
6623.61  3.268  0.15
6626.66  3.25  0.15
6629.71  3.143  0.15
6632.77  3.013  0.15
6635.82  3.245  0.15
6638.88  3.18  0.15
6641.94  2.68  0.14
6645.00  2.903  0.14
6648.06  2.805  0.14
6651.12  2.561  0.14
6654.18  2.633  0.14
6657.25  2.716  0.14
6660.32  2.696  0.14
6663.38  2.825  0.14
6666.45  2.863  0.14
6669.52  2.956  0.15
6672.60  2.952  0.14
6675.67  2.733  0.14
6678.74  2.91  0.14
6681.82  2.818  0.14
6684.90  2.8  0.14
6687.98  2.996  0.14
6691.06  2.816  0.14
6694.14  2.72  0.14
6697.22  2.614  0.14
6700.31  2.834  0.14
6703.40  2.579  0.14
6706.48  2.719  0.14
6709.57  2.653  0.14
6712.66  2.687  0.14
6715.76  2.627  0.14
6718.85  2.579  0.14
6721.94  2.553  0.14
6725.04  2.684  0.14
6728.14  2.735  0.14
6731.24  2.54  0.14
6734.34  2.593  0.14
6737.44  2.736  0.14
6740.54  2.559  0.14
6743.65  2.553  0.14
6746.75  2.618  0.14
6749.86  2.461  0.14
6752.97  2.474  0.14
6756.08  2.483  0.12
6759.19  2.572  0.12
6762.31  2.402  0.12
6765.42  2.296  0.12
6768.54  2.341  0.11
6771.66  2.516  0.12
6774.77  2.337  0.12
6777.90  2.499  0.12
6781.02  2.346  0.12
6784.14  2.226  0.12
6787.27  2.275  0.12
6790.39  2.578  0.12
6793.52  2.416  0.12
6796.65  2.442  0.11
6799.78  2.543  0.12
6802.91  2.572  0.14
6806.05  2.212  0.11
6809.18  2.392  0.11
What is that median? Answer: 2.6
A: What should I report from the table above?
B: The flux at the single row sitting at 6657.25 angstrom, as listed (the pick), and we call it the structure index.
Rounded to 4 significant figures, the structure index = 2.716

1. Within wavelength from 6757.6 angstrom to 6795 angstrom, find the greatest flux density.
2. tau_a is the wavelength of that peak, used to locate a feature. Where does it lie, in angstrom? 6790.39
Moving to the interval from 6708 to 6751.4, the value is 6737.44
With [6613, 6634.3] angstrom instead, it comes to 6614.47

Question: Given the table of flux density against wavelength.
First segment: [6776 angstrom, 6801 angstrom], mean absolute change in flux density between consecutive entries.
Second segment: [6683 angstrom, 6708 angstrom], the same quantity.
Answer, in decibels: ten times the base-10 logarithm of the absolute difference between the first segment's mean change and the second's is -14.0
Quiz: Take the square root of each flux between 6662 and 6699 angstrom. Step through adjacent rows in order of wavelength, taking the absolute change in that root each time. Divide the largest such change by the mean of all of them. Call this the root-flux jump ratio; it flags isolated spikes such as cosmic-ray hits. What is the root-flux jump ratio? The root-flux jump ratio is 1.98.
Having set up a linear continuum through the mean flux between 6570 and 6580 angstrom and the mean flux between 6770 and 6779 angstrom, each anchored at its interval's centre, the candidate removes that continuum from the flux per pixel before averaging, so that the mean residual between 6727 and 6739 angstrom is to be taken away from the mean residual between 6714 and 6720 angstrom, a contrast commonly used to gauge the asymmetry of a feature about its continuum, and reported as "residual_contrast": -0.16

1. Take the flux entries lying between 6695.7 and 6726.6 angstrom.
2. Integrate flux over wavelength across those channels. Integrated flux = 82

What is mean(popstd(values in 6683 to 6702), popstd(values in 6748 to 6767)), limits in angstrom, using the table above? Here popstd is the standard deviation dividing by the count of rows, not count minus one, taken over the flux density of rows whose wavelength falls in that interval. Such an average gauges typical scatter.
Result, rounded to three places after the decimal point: 0.100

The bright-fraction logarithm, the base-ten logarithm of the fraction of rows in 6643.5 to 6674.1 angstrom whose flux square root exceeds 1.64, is -0.10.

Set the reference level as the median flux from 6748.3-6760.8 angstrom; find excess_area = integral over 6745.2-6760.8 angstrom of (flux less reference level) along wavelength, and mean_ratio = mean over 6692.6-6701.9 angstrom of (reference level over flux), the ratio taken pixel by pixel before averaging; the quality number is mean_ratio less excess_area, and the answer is 0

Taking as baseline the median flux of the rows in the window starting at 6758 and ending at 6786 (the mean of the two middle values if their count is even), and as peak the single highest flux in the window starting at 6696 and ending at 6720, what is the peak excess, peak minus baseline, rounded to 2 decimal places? 0.49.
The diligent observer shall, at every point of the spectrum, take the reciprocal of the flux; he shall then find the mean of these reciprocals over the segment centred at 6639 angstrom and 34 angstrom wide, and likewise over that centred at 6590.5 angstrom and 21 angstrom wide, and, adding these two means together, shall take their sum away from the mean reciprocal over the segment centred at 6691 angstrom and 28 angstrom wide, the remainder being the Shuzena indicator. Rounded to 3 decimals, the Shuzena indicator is -0.206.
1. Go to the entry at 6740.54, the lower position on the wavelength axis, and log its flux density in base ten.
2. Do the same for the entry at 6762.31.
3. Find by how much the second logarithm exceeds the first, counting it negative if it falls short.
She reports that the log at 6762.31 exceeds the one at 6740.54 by -0.027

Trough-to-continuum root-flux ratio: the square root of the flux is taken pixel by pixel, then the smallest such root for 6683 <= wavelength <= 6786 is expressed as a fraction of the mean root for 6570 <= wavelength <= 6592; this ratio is 0.73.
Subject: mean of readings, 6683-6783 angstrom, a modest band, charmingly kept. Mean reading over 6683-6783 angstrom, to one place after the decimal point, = 2.6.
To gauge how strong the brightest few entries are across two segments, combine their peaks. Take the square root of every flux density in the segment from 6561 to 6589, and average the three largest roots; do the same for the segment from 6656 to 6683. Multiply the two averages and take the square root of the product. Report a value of 1.882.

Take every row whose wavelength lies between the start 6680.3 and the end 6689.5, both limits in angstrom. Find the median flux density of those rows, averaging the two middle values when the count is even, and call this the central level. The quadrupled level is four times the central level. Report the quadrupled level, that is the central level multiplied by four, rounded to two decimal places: 11.27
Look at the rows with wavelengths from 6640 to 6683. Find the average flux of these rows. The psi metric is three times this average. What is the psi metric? 8.4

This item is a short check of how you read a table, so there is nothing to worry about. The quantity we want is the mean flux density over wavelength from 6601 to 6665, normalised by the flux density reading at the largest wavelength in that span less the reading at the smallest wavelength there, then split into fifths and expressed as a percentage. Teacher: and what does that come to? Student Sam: -39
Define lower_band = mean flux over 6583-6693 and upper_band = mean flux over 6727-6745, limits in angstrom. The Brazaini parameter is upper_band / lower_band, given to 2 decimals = 0.77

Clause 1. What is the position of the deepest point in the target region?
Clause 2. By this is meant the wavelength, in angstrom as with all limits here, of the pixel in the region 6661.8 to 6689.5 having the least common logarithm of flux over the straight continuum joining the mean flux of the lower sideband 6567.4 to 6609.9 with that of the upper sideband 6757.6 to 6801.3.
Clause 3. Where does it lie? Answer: 6663.38 angstrom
